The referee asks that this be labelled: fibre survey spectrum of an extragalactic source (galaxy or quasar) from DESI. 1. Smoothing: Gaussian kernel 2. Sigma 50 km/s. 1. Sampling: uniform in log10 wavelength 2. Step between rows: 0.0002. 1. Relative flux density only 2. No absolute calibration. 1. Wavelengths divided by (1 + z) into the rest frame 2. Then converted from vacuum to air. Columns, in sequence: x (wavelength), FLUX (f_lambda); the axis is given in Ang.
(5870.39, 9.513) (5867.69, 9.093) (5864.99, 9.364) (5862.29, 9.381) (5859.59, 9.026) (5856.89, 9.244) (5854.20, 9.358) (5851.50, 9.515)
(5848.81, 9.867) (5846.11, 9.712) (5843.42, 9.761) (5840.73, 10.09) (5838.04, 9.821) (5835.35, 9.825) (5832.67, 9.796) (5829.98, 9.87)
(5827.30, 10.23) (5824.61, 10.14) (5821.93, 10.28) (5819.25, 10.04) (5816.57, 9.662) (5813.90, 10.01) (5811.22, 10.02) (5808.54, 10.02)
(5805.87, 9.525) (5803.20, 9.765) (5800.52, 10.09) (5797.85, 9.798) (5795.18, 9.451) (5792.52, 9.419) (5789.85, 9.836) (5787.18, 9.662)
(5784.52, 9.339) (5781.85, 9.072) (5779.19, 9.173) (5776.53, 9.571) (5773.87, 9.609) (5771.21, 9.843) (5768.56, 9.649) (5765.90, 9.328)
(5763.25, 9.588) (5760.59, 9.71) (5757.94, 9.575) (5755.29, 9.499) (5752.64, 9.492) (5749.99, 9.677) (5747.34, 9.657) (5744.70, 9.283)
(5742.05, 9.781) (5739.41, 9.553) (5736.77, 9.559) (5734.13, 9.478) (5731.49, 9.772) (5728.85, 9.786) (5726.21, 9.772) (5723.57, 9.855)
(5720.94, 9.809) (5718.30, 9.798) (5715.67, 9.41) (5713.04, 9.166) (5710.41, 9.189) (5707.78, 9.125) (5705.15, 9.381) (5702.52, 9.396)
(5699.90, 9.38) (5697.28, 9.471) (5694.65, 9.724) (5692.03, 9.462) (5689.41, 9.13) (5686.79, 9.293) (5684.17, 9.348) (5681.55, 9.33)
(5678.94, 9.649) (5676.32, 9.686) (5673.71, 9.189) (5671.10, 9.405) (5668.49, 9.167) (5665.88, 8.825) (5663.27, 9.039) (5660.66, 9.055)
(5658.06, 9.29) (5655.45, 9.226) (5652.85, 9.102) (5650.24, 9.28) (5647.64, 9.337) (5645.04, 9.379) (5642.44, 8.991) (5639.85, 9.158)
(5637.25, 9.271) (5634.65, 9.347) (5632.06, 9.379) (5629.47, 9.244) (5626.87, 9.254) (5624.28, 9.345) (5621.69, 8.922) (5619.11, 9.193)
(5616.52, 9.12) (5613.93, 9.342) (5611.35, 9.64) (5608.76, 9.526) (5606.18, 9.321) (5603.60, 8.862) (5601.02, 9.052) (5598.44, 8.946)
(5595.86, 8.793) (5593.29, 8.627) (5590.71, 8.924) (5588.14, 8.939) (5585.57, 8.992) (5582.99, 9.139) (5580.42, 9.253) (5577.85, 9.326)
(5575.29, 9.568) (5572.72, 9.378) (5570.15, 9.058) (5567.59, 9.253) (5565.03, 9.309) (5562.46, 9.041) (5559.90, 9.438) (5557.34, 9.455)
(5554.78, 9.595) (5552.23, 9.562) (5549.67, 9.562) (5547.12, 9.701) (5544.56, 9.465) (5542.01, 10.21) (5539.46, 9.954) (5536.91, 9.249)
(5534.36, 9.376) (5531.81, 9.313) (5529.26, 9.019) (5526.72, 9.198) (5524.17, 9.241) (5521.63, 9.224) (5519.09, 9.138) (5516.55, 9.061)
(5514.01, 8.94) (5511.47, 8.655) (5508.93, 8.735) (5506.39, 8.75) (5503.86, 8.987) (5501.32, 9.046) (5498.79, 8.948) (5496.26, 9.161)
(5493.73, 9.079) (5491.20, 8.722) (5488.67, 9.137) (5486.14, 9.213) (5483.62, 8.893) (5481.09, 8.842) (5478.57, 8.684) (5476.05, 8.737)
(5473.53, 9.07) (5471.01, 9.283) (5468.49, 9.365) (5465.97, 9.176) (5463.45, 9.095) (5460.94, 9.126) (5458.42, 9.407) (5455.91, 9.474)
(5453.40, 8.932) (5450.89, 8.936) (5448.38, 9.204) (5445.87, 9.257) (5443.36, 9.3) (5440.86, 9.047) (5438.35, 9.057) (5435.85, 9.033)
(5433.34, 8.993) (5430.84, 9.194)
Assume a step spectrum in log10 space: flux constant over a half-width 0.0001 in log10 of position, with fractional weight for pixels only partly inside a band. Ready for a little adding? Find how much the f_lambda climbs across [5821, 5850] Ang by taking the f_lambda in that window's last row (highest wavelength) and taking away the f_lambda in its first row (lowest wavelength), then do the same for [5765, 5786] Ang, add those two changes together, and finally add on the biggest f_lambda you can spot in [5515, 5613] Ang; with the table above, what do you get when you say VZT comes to 9.8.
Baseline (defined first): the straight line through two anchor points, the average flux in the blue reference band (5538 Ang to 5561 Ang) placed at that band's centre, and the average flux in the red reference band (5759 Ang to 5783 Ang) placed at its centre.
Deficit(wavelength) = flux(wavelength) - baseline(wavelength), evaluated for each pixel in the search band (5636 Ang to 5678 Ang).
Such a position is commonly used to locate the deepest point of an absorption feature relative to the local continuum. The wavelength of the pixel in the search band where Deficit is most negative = 5665.88 Ang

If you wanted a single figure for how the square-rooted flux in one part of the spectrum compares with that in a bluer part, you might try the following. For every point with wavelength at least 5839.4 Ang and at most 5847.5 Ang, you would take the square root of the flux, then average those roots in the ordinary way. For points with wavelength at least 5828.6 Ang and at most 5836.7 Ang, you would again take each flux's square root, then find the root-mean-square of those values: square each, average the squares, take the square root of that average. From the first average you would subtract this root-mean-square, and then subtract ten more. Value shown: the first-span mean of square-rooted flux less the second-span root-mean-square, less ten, -10.00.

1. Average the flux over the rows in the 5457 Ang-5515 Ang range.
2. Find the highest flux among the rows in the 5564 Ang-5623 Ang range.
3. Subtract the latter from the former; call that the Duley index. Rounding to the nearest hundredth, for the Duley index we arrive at -0.64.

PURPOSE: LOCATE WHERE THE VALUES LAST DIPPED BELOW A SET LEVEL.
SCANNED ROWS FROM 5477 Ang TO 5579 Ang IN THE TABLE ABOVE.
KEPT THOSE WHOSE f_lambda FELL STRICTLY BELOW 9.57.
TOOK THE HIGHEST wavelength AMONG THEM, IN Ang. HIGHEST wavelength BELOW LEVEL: 5577.85 Ang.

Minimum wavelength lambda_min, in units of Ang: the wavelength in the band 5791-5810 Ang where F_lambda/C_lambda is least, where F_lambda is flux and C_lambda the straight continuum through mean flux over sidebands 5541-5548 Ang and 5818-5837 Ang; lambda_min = 5792.52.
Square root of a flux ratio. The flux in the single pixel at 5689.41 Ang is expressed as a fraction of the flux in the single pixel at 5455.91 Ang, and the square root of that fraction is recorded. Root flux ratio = 0.98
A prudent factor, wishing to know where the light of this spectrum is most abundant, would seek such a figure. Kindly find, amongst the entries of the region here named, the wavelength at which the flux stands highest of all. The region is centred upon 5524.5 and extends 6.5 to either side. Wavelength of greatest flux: 5524.17 Ang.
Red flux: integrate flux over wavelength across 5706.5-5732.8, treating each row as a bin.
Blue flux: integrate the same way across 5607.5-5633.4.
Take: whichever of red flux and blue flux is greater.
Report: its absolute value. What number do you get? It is 252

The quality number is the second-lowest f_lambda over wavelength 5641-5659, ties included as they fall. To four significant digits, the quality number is 9.102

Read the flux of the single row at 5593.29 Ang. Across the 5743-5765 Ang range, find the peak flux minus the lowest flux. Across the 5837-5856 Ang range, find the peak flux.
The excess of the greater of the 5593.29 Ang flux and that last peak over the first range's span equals 9.7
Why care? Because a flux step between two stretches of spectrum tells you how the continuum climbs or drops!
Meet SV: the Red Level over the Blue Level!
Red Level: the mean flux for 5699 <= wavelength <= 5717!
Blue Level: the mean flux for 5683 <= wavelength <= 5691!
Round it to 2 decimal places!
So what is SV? 1.00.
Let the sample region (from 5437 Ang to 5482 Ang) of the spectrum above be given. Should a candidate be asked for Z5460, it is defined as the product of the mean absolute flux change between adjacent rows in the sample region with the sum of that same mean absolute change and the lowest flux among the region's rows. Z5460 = 1.4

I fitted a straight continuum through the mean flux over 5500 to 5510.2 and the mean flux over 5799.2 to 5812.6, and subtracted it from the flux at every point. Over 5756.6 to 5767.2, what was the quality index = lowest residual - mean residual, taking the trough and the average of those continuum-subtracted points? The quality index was -0.24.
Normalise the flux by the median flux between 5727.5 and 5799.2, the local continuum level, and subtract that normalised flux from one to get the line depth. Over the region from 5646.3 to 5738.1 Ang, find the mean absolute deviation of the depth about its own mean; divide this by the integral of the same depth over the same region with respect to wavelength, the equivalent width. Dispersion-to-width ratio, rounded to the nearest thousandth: 0.013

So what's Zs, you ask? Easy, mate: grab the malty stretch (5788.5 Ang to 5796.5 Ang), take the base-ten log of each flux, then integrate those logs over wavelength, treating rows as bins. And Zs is 7.85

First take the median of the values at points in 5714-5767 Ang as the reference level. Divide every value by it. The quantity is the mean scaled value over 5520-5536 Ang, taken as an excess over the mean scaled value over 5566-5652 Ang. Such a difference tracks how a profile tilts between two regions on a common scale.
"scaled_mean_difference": 0.004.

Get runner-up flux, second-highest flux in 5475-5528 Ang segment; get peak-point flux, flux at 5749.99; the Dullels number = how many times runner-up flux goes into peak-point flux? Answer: 1.05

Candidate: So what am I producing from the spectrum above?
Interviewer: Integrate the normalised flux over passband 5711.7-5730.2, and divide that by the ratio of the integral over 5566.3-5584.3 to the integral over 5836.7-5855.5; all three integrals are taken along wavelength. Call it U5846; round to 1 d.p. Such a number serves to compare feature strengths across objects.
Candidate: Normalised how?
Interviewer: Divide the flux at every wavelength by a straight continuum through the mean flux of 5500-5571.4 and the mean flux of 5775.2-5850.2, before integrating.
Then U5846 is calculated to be 19.3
